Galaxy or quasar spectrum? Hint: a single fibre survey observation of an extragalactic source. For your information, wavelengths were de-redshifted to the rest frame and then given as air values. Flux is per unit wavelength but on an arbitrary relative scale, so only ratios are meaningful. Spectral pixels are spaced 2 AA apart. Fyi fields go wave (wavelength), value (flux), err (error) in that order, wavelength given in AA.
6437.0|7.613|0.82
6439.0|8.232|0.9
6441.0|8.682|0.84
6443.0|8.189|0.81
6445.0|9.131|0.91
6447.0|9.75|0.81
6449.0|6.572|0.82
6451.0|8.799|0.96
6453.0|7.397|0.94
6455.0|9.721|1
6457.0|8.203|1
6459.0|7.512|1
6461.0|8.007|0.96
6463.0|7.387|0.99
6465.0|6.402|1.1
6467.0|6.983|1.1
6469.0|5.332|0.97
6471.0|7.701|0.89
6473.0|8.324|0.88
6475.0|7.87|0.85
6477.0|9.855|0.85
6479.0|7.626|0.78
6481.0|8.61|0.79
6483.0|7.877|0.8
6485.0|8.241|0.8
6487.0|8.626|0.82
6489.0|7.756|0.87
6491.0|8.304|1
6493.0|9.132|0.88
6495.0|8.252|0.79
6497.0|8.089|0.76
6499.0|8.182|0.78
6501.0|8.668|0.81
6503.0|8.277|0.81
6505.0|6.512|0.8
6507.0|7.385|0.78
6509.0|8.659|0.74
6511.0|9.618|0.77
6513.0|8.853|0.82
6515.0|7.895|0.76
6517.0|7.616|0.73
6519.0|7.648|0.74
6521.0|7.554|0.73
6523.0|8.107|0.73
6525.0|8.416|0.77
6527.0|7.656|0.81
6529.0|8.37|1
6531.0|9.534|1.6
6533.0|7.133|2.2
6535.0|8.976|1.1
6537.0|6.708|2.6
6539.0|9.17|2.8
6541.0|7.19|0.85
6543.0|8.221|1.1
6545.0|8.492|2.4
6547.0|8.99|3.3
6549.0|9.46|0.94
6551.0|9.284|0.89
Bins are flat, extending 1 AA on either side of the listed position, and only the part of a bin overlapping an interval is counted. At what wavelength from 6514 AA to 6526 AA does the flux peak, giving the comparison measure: 6525.0 AA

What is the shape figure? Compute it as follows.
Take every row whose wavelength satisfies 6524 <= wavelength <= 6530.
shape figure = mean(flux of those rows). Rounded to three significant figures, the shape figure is 8.15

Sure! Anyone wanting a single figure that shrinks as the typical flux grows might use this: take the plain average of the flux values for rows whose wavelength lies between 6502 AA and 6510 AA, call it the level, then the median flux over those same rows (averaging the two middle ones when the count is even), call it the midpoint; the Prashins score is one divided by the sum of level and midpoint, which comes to 0.064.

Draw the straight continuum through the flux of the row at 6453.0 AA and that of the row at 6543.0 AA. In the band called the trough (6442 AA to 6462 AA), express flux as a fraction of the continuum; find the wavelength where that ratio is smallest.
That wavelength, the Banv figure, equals 6449.0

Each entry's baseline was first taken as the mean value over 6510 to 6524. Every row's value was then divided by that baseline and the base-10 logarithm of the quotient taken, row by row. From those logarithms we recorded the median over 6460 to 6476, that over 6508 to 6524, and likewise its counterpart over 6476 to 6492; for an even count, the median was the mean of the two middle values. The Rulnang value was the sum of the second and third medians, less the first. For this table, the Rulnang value 0.03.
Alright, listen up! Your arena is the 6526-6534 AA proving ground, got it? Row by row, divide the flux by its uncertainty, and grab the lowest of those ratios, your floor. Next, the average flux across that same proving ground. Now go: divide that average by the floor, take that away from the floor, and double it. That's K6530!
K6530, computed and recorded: 1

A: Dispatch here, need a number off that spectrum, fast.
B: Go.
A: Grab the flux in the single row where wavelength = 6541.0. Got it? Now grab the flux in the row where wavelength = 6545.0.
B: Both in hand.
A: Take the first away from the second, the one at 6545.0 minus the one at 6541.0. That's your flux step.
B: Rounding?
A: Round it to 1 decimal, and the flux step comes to 1.3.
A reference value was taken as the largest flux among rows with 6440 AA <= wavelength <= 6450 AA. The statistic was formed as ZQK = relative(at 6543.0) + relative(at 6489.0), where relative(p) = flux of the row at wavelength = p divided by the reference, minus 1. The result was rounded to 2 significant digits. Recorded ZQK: -0.36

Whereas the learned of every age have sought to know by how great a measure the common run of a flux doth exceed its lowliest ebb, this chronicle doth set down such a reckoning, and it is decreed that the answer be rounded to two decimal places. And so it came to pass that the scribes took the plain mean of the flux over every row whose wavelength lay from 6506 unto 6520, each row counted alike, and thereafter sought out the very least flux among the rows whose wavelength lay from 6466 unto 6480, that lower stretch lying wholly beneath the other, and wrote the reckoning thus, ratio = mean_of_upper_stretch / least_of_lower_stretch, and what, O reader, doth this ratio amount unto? 1.55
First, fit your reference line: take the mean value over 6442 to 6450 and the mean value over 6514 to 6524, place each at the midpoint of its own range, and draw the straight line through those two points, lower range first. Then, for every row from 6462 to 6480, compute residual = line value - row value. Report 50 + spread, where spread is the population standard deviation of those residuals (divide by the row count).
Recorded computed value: 51.2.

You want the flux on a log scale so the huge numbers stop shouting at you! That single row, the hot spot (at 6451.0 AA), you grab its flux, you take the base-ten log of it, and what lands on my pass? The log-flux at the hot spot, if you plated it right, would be 0.944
